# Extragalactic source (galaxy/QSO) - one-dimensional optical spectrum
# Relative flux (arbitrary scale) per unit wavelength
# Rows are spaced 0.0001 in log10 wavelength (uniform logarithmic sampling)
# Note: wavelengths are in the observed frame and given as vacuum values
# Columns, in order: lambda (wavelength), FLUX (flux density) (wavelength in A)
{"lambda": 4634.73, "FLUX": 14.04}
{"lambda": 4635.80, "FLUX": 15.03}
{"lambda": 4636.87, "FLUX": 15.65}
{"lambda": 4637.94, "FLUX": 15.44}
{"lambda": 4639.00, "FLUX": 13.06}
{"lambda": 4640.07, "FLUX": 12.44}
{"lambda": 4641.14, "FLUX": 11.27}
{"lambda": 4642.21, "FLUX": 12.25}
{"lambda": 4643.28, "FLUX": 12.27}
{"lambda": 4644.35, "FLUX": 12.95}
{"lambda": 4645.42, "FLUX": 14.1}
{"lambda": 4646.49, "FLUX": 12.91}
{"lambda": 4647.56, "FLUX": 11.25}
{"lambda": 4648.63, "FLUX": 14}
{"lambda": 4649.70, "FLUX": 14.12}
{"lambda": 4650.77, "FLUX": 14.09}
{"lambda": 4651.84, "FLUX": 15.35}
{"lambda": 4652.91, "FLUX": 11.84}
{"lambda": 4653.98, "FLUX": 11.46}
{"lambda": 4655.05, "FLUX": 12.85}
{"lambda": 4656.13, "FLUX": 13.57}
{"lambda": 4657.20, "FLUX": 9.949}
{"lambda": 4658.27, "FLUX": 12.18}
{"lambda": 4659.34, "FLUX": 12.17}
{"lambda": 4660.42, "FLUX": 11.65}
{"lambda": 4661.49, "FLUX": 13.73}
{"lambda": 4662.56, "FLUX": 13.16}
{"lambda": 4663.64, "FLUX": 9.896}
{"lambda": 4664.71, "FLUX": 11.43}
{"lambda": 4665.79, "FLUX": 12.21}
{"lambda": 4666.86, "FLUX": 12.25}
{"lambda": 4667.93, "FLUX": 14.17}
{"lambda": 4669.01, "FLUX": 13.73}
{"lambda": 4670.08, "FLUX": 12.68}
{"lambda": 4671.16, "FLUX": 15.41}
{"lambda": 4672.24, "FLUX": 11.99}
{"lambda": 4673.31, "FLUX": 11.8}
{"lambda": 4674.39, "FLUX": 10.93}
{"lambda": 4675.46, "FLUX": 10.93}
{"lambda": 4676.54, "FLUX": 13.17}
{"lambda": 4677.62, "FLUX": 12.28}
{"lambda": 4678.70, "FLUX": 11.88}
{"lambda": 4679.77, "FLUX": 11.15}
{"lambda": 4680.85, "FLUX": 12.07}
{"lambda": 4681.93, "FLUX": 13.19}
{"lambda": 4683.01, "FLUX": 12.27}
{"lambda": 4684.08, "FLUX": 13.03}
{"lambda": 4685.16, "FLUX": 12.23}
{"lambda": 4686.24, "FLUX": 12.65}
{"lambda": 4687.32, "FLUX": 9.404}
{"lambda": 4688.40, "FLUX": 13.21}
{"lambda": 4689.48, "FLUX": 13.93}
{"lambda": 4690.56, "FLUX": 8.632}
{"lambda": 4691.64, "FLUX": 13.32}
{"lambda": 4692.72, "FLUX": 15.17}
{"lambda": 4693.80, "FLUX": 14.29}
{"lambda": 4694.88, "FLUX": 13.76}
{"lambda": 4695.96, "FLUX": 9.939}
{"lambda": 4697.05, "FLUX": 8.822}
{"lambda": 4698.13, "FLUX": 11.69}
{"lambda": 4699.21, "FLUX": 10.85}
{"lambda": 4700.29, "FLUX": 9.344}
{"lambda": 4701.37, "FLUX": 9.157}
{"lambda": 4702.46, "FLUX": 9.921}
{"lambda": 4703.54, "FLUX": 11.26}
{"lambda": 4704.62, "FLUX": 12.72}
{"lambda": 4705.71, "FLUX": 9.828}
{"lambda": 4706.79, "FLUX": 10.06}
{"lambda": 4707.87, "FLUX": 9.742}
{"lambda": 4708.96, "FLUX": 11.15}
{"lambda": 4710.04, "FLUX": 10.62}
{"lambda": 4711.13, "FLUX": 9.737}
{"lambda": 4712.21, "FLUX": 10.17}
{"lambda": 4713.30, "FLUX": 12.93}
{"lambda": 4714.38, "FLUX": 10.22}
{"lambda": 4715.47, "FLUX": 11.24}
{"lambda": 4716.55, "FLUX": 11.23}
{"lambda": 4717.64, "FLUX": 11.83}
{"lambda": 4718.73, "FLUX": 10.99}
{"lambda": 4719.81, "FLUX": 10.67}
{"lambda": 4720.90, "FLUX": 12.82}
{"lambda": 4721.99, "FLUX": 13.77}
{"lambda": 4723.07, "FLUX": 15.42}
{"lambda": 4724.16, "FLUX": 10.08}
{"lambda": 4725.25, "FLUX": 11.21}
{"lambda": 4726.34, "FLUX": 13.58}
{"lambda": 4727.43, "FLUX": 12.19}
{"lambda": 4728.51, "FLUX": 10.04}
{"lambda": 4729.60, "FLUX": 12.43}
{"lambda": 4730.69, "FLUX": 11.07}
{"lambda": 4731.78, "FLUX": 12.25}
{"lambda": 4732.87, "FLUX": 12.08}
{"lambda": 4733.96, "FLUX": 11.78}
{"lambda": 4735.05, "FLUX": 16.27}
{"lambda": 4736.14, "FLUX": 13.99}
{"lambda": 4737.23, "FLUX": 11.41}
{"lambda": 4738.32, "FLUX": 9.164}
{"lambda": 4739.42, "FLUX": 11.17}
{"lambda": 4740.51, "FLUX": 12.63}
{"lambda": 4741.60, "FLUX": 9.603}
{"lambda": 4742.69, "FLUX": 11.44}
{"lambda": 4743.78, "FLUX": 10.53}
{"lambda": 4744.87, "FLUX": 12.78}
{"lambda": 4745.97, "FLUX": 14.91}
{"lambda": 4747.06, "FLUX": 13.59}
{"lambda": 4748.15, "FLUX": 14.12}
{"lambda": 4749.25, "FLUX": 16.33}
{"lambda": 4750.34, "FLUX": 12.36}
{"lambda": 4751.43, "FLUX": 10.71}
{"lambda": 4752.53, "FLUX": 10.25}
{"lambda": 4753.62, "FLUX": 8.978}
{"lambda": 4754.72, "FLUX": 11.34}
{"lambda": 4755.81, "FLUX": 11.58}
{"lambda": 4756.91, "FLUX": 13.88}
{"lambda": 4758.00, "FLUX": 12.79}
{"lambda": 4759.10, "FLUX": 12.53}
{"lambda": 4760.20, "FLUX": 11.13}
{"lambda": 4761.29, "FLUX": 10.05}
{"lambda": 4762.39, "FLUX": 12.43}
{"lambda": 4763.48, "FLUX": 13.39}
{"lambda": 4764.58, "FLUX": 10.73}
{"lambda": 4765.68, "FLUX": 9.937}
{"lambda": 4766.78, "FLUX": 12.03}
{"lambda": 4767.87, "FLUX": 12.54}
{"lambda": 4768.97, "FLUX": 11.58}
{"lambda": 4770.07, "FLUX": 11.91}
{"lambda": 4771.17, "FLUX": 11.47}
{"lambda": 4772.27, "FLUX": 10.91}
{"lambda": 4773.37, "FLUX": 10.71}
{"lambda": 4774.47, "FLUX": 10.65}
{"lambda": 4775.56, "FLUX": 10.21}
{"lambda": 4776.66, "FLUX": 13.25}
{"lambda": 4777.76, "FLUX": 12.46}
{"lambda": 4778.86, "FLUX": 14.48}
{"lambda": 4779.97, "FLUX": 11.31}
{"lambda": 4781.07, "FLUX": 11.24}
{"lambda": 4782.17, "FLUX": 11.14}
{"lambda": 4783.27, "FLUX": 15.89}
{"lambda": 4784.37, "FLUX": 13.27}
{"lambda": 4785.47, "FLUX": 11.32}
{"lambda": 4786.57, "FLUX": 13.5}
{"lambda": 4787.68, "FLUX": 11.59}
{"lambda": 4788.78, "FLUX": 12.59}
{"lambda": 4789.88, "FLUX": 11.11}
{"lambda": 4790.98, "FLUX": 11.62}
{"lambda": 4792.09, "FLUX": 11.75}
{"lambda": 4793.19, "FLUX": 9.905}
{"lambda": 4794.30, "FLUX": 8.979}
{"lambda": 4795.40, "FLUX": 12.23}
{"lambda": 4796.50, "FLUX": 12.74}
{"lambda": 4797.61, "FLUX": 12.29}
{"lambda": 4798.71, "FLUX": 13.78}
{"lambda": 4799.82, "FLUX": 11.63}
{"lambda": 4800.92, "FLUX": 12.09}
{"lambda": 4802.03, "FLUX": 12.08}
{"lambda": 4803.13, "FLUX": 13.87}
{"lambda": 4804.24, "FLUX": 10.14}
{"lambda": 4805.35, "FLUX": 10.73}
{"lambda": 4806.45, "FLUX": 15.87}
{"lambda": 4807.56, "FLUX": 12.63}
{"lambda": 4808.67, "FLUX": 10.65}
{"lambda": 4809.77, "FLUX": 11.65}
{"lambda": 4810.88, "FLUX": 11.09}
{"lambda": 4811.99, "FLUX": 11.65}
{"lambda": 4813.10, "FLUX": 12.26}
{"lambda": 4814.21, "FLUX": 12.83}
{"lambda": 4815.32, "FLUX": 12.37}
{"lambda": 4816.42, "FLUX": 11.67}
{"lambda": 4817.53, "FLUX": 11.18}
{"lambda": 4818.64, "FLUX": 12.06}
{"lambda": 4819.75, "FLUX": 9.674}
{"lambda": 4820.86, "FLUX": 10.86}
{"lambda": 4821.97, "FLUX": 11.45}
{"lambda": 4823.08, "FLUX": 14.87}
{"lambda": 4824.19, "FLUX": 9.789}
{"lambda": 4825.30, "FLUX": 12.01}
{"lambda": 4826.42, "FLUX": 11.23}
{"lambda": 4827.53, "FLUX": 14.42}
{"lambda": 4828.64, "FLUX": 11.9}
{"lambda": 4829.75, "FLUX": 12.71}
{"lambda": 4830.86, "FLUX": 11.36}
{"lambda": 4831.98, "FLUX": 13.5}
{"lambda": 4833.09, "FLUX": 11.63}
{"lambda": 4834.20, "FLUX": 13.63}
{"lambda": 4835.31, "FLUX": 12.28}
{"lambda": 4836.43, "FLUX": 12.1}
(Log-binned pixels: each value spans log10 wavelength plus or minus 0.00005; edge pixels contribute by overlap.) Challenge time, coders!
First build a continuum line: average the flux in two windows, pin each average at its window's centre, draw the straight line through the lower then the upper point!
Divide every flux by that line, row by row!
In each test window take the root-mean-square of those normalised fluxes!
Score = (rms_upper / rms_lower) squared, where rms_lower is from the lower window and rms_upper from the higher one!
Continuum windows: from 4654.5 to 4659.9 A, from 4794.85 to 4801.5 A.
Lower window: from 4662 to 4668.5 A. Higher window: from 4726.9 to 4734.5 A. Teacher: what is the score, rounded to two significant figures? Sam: 0.89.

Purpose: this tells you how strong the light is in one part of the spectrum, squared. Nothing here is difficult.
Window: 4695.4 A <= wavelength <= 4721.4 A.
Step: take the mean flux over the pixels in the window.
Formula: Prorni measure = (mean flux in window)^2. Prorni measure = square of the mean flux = 115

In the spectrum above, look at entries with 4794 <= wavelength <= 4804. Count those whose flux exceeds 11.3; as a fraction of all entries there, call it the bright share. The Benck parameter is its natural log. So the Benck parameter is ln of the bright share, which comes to -0.12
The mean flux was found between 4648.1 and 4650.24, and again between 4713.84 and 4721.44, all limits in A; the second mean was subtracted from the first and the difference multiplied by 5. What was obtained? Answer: 14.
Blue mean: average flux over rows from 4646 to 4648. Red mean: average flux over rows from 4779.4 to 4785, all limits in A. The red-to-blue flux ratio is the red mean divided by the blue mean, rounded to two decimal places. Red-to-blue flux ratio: 1.04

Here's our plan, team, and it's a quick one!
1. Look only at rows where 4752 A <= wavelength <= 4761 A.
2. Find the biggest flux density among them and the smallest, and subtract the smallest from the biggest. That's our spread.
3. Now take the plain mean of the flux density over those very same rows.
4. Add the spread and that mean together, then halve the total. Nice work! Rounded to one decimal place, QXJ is 8.2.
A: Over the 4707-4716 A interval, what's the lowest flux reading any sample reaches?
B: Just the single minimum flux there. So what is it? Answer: 9.737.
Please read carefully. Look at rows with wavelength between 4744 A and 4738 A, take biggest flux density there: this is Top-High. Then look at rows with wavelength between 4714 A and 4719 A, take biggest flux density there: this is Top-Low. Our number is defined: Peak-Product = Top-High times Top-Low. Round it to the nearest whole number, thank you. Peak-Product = 149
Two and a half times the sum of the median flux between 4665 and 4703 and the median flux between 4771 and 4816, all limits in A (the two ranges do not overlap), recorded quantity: 59.7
